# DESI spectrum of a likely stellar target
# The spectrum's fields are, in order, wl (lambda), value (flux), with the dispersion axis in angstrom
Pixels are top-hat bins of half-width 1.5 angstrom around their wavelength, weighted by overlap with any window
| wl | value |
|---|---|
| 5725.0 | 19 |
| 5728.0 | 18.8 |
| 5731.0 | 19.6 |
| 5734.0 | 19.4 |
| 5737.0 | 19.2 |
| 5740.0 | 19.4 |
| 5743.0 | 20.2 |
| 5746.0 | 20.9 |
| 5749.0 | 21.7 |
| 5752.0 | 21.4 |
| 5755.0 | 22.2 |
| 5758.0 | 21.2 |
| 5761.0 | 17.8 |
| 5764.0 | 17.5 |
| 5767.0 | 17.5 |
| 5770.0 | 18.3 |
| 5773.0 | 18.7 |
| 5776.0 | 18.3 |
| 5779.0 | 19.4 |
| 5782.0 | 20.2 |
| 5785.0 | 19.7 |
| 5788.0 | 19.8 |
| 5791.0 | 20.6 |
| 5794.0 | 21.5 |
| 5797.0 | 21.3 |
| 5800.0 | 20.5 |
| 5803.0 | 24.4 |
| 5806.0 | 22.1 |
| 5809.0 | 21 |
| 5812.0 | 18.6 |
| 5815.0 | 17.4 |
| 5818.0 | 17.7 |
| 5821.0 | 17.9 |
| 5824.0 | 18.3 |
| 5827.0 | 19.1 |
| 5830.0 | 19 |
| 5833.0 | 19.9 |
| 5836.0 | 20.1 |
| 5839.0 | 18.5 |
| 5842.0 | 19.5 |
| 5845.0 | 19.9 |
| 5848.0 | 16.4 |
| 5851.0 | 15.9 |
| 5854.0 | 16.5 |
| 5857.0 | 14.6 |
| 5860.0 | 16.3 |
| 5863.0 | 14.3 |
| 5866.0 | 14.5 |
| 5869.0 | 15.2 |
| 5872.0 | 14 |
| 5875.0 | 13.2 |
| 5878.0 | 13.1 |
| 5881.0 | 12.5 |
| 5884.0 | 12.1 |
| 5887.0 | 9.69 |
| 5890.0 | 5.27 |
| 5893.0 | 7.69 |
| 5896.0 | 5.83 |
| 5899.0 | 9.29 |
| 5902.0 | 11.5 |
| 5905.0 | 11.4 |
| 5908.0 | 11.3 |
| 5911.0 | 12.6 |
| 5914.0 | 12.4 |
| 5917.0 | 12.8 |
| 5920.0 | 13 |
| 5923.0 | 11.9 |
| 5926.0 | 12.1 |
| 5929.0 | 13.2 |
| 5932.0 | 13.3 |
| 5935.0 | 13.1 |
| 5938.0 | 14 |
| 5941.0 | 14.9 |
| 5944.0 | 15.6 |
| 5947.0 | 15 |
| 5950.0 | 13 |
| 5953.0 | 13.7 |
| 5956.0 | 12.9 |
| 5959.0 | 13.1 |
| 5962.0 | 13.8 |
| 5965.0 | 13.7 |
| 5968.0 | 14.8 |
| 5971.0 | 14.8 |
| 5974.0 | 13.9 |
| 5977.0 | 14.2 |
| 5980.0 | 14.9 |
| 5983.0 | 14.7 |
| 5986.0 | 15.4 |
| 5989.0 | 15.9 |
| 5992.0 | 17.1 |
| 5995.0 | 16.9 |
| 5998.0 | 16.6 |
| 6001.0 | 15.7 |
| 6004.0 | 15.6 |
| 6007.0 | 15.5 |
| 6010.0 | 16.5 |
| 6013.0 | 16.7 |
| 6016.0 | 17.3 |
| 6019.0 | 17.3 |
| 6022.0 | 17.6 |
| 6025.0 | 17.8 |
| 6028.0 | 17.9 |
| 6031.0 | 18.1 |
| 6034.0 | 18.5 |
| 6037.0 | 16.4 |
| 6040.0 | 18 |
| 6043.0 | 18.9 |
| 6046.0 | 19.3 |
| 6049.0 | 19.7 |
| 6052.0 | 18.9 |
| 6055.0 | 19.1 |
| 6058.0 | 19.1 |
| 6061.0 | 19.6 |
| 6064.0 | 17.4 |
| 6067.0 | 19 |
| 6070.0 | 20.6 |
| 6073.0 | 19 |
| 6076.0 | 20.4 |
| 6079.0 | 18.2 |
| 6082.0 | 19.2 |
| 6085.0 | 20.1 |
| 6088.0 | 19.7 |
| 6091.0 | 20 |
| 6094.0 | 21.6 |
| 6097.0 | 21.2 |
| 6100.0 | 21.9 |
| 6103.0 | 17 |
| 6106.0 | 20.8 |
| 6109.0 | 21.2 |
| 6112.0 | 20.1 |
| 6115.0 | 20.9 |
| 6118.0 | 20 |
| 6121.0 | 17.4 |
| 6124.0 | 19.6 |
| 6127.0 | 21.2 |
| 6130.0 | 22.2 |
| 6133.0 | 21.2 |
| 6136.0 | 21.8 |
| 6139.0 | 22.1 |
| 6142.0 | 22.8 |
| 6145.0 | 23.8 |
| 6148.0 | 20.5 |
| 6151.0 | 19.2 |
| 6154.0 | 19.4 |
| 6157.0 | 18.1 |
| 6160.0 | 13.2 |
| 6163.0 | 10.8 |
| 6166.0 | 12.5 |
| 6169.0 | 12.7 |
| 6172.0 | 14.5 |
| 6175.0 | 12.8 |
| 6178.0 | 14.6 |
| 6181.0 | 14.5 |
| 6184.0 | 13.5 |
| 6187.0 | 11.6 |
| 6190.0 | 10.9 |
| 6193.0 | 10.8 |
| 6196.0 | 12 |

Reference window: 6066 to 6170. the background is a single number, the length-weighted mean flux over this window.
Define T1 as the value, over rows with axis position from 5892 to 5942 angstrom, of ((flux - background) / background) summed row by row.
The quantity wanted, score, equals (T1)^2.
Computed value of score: 44.9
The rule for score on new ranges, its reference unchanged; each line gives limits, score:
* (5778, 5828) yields 0.2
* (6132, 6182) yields 3.4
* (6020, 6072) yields 0.6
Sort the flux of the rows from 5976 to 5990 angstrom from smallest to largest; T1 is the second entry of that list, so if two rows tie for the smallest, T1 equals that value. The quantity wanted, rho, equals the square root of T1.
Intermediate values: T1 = 14.7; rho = 3.83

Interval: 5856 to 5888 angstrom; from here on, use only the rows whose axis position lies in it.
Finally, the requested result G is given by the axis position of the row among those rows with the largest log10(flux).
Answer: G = 5860.0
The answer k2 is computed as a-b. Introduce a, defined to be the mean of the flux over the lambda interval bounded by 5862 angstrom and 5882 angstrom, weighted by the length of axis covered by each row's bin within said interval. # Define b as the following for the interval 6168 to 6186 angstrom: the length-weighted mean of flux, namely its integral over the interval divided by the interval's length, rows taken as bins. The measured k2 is 0.1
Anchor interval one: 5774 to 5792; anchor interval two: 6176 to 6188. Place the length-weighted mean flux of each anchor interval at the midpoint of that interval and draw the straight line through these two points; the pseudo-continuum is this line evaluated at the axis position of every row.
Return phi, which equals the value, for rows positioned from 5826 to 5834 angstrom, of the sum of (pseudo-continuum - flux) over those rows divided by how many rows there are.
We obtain 0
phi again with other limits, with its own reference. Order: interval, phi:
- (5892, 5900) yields 10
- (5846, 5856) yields 2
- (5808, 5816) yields 0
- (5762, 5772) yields 2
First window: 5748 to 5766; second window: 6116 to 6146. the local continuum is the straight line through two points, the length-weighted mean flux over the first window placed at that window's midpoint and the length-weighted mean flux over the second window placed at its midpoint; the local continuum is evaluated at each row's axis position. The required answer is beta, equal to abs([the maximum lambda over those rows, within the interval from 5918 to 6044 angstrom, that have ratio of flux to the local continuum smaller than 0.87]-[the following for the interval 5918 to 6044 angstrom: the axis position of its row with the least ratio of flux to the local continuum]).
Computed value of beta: 117 angstrom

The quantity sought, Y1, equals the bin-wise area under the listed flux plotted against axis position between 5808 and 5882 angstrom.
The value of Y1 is 1253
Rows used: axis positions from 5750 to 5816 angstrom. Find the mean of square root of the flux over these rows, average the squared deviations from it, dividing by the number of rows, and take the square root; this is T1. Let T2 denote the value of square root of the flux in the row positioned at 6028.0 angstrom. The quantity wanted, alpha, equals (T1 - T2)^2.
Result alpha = 16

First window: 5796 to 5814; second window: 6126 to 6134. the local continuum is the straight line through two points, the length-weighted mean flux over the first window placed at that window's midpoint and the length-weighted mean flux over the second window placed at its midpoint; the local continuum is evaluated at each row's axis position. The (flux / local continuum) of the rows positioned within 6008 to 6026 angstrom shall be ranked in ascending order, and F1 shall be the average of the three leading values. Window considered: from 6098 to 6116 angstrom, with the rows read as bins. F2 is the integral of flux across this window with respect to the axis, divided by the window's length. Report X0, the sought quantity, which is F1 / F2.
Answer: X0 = 0.0386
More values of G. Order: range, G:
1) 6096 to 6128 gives 6100.0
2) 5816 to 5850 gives 5836.0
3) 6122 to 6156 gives 6145.0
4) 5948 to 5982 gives 5980.0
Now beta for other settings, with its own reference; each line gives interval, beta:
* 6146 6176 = 12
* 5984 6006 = 18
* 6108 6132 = 0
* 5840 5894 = 3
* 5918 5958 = 33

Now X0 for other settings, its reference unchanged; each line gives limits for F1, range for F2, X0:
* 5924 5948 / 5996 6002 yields 0.0369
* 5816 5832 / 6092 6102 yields 0.0398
